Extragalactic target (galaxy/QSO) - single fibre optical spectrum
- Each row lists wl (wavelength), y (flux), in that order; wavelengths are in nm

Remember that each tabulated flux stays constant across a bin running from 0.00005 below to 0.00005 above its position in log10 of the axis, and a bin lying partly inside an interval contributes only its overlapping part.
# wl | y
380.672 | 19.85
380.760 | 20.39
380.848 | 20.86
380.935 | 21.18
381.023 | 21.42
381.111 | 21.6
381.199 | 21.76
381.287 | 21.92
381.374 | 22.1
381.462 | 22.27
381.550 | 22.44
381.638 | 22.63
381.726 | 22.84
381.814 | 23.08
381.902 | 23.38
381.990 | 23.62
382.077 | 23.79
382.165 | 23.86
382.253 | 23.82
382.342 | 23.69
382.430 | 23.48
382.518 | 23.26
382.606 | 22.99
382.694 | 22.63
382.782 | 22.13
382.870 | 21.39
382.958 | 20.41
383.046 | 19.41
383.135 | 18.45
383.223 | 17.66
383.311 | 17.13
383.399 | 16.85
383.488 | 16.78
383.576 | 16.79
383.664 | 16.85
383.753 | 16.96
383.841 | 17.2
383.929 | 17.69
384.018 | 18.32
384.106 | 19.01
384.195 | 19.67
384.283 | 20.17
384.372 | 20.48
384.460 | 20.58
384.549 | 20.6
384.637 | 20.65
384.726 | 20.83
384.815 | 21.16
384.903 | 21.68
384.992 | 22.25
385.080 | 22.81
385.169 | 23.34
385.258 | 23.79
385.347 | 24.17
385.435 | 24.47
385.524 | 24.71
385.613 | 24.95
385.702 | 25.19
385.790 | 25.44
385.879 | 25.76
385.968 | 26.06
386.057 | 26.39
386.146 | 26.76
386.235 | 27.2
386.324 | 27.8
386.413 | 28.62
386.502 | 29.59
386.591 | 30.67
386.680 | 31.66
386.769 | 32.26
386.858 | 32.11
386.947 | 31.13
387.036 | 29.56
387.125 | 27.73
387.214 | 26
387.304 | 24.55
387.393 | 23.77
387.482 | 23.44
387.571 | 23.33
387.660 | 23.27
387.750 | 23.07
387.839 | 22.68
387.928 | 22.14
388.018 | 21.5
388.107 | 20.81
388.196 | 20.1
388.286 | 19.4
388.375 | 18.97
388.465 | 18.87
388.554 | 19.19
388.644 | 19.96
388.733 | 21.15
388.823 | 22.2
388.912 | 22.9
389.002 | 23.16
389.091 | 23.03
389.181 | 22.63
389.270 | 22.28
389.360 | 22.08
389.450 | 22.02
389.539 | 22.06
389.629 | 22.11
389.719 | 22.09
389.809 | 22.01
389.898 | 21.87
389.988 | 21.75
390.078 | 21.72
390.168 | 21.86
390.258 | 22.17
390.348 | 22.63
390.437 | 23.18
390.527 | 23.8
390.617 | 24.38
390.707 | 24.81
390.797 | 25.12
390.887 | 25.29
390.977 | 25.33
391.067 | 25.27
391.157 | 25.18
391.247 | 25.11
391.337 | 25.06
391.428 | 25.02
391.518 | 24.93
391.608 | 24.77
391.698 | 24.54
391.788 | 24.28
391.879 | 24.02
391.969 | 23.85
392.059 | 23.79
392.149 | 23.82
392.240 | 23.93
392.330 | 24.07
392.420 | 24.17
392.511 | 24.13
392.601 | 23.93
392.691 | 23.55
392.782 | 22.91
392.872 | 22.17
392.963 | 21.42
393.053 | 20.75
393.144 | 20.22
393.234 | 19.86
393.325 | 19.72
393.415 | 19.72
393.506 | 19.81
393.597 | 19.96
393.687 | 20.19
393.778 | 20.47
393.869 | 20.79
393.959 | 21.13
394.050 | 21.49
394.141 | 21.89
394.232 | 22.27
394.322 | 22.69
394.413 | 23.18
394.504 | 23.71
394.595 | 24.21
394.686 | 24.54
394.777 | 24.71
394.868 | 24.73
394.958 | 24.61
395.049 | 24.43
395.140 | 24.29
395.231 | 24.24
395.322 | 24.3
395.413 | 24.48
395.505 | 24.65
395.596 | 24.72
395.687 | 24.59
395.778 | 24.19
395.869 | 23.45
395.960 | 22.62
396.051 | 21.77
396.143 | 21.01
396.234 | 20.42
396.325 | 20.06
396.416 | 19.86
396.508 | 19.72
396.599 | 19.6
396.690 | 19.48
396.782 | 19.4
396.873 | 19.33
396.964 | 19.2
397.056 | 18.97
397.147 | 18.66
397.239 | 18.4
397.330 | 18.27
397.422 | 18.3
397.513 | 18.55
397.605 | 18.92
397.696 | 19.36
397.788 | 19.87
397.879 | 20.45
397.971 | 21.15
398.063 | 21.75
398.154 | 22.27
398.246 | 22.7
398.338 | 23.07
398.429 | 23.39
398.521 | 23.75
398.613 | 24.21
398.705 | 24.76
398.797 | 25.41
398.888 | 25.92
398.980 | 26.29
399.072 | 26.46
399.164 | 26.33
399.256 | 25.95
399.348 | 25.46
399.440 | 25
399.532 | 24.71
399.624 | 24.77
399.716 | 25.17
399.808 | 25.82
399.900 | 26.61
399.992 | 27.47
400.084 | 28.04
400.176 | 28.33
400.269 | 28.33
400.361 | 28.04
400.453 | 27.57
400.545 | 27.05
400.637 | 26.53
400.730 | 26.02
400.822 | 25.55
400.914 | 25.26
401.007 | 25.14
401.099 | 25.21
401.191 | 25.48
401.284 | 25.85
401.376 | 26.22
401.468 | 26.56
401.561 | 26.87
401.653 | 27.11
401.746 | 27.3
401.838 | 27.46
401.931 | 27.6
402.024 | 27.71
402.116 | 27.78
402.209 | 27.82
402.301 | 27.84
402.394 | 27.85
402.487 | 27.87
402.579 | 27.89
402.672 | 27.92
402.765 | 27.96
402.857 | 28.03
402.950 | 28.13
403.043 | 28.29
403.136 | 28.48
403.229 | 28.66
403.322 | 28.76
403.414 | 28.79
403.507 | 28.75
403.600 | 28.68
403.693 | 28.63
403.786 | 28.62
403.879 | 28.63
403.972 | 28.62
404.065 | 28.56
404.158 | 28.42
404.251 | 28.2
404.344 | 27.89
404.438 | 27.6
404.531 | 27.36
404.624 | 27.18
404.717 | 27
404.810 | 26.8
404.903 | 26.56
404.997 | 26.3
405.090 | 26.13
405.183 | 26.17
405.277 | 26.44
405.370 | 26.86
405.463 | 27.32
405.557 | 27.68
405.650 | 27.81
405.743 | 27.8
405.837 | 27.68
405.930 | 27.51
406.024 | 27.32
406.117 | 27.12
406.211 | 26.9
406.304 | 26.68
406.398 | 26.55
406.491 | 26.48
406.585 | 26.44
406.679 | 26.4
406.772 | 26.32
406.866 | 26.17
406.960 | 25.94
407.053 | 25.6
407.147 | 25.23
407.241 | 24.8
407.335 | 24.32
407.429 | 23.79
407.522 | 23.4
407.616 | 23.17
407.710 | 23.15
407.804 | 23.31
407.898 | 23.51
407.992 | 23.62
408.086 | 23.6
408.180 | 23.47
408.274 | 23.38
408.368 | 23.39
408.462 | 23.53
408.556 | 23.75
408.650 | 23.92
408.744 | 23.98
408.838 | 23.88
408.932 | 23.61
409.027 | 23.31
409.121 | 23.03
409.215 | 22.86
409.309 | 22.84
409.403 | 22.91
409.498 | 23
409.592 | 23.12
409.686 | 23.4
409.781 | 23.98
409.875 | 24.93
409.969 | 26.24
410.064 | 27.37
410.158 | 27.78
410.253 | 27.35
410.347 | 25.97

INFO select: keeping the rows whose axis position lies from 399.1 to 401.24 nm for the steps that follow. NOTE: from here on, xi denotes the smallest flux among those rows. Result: 24.71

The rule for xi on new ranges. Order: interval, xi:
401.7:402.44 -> 27.3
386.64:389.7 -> 18.87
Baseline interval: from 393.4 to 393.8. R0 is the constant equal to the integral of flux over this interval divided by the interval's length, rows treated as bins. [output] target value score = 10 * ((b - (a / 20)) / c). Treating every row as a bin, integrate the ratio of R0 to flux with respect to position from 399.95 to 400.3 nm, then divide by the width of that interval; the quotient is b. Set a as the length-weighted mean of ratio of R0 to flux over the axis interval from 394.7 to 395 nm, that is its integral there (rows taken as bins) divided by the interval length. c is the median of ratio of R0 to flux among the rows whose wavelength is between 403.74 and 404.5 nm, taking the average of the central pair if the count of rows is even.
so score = 9.6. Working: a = 0.81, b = 0.71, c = 0.70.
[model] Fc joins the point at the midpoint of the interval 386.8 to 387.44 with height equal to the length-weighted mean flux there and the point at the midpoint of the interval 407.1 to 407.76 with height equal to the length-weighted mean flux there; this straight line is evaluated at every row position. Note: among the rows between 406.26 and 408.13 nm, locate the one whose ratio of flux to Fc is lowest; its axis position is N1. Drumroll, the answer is 407.710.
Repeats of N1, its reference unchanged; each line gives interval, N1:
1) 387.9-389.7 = 388.465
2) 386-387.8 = 387.750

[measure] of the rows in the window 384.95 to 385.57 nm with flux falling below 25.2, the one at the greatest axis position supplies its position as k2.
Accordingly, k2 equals 385.524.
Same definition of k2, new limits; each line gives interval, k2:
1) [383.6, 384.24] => 384.195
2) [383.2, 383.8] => 383.753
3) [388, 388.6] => 388.554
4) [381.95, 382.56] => 382.518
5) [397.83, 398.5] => 398.429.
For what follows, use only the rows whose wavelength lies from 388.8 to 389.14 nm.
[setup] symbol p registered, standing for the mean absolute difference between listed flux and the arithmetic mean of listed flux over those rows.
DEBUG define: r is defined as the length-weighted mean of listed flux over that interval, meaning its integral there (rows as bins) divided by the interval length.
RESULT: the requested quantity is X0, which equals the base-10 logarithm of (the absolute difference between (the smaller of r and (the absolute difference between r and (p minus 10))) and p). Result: 1.35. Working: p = 0.3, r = 23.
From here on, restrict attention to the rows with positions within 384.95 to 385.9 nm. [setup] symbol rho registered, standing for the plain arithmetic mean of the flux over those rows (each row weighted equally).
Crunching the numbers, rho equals 24.3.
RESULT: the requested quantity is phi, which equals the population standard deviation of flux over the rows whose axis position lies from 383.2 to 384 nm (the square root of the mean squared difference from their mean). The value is 0.34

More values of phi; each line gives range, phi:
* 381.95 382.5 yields 0.13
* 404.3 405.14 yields 0.56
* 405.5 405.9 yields 0.06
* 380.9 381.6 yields 0.40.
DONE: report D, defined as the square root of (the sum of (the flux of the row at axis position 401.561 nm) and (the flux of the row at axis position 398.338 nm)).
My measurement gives 7.07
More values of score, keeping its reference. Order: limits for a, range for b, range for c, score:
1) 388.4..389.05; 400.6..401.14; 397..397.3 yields 6.8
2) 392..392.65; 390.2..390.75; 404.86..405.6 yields 10.8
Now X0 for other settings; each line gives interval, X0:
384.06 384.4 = 1.29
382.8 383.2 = 1.28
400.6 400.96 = 1.40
